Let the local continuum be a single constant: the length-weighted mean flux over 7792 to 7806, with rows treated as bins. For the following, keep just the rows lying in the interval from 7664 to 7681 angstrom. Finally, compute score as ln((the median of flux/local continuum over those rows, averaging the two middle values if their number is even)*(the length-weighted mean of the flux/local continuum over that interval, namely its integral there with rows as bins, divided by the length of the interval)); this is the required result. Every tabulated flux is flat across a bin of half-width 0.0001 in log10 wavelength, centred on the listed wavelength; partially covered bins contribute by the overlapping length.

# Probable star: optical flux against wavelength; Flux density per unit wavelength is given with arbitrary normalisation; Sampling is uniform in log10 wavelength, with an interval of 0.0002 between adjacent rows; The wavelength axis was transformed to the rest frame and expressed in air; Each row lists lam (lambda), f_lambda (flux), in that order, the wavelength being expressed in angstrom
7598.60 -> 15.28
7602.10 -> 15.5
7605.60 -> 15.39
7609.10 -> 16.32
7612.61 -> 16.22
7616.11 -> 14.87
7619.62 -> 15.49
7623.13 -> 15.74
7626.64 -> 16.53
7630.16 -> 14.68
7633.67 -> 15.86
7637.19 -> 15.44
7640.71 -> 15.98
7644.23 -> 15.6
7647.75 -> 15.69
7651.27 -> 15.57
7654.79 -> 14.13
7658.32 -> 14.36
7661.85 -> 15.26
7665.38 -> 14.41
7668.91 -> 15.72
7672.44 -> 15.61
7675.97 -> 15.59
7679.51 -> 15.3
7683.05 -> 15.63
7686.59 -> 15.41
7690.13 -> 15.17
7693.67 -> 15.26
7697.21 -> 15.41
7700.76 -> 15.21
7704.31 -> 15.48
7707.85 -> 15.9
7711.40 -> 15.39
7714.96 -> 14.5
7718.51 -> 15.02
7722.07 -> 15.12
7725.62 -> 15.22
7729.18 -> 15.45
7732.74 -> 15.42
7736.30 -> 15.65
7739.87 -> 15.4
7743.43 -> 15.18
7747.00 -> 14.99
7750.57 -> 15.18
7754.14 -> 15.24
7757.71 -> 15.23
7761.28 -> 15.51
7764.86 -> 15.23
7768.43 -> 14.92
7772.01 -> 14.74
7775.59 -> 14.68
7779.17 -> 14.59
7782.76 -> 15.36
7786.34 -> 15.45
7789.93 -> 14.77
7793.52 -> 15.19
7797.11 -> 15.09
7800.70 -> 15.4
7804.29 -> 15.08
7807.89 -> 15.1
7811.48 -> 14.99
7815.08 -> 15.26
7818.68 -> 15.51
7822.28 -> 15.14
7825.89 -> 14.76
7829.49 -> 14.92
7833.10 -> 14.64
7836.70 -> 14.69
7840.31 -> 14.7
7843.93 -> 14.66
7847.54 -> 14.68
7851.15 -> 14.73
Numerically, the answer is 0.04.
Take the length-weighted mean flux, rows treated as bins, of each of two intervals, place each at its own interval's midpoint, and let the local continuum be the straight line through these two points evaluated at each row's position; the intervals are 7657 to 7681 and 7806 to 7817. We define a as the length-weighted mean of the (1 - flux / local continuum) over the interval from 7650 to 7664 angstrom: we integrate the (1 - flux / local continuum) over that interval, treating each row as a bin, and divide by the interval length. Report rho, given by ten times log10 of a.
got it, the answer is -16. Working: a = 0.0267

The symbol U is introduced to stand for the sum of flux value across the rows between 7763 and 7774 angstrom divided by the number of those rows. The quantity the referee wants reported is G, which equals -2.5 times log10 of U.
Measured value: -2.94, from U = 14.96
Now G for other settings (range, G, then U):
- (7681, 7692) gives -2.97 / 15.40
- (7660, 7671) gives -2.95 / 15.13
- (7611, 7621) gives -2.98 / 15.53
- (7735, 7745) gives -2.97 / 15.41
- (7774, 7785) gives -2.93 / 14.88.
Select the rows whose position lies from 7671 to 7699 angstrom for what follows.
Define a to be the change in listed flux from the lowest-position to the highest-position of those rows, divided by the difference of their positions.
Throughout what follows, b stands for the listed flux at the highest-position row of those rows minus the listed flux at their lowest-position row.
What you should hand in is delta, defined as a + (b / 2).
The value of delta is -0.1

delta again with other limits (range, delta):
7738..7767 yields -0.1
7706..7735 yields -0.3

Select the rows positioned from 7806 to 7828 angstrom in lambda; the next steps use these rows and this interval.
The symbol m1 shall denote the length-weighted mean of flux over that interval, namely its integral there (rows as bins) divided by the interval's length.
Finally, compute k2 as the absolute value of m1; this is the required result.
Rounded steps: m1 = 15.1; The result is 15.1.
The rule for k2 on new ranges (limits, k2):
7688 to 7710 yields 15.4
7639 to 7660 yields 15.2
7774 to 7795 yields 15.0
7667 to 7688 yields 15.5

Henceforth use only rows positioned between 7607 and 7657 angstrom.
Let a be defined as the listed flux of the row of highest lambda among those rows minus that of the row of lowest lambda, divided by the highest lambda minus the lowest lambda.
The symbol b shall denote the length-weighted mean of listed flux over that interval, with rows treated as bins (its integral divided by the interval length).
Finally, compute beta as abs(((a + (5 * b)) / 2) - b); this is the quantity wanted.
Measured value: 23.3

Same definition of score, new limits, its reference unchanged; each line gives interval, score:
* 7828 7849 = -0.07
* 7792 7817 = -0.01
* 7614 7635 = 0.05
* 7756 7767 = 0.01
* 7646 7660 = -0.03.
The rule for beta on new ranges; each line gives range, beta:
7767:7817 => 22.6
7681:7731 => 22.9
